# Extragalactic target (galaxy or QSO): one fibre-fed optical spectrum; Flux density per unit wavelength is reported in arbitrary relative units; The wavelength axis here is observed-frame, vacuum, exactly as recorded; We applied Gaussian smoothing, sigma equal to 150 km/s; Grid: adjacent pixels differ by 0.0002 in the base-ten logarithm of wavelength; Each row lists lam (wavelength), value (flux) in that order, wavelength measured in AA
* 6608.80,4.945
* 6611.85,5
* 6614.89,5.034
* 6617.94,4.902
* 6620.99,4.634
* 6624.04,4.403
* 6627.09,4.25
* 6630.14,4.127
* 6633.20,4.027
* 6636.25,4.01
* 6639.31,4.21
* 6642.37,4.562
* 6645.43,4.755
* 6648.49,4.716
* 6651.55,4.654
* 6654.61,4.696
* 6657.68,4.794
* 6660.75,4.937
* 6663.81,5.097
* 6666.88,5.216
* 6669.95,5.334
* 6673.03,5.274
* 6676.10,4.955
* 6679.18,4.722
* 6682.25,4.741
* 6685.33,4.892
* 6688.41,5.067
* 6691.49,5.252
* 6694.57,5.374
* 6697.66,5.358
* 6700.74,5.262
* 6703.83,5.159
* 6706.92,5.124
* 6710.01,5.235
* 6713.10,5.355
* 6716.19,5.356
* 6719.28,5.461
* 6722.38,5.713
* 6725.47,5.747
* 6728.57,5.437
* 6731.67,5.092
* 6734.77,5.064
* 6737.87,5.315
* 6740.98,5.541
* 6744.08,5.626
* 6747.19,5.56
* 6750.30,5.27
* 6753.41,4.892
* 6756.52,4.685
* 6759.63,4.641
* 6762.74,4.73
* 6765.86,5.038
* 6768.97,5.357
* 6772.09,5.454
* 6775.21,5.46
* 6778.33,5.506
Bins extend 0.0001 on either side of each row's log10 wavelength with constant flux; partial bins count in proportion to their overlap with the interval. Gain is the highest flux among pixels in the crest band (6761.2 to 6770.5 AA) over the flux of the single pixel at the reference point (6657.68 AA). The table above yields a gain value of 1.12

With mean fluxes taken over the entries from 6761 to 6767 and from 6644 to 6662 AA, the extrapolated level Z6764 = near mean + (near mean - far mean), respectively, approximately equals 5.0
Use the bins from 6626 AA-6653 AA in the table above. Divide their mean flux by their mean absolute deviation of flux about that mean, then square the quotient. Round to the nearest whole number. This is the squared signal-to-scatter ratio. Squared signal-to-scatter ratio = 262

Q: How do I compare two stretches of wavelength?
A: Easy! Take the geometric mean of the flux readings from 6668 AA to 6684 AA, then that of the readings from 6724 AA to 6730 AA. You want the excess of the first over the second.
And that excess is -0.59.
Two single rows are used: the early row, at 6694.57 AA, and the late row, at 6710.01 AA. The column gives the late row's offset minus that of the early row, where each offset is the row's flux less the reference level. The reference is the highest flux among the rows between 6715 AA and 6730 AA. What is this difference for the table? -0.14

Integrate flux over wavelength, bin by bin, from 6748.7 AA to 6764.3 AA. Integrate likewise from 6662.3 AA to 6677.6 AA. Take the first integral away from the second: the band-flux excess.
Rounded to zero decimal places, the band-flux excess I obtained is 4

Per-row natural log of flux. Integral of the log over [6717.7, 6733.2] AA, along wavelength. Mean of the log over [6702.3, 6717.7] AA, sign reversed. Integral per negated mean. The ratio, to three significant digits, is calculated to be -15.9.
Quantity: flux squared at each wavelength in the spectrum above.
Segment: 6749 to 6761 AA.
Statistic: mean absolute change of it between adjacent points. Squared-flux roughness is 2.1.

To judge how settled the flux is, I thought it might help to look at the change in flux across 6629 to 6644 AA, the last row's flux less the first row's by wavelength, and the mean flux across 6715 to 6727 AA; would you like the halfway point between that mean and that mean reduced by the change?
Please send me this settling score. 5.4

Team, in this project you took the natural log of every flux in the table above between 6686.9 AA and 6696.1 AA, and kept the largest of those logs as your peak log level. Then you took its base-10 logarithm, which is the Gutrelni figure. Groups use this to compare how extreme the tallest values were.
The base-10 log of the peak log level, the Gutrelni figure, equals 0.226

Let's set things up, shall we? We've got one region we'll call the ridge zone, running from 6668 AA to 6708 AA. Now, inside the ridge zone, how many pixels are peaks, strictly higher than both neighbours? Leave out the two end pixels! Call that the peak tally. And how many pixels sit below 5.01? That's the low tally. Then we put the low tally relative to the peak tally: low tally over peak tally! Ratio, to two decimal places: 4.00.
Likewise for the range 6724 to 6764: 4.00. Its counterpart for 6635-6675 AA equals 4.50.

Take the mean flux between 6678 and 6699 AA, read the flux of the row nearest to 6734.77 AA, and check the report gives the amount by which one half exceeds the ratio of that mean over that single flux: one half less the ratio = -0.499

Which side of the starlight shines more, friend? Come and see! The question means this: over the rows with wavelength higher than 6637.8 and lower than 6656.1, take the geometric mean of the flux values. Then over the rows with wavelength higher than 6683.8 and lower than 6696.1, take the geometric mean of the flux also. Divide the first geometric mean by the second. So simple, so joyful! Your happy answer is 0.89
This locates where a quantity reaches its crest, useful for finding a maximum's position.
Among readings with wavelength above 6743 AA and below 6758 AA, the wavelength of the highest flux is 6744.08 AA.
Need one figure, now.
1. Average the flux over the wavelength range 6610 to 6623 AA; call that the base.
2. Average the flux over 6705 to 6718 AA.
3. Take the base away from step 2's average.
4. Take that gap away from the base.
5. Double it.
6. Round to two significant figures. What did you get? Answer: 9.0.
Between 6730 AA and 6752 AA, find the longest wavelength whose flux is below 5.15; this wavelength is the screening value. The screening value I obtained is 6734.77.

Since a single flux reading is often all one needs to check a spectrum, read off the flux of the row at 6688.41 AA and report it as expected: 5.067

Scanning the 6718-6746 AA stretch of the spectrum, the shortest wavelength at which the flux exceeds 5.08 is 6719.28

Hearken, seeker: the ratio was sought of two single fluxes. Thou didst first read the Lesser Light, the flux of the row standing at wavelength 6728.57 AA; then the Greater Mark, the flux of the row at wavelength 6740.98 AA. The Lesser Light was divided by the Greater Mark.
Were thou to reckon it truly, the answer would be 0.98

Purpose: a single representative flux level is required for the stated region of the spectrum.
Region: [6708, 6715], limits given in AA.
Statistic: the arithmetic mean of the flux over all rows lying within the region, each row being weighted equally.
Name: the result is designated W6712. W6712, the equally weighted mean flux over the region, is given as 5.3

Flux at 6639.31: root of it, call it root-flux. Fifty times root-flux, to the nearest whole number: 103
